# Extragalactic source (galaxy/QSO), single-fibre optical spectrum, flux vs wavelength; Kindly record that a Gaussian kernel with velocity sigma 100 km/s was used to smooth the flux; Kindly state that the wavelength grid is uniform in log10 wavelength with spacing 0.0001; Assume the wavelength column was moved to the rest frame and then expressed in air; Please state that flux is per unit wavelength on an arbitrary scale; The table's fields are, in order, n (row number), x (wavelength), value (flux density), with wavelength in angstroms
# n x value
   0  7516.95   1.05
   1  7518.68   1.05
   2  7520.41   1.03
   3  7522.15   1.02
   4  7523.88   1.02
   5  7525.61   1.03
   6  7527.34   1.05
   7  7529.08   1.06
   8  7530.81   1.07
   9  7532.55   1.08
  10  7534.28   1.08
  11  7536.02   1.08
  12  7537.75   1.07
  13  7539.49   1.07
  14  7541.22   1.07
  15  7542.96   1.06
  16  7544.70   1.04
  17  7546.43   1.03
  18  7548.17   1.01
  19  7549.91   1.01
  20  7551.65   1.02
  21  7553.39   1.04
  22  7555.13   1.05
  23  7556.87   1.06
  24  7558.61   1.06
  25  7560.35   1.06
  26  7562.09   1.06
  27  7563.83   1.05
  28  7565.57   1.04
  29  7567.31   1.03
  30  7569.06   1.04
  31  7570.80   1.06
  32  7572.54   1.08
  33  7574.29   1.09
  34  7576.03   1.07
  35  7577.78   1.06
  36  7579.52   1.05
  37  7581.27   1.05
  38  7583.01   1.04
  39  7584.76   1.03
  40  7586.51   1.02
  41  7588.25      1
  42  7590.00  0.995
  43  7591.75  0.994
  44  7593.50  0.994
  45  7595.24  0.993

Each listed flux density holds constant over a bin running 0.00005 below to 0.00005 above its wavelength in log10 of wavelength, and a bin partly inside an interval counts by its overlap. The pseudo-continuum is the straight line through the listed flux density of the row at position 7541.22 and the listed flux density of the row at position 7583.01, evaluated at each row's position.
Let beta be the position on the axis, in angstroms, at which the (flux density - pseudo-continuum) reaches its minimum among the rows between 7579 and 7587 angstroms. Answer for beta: 7586.51 angstroms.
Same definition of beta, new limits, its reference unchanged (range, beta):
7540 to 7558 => 7548.17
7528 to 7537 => 7529.08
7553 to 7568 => 7567.31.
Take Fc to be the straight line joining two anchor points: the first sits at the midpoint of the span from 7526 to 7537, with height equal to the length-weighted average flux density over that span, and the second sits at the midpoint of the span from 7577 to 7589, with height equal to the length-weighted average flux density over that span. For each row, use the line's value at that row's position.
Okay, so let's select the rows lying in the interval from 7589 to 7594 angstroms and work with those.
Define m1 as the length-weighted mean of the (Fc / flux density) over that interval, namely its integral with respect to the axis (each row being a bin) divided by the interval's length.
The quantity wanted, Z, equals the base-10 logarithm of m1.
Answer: 0.015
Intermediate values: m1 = 1.04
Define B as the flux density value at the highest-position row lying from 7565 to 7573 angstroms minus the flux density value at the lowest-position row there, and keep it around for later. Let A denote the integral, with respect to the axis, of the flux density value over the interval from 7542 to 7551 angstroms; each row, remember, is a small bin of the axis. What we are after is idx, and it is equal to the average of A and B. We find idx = 4.65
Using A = 9.3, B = 0.040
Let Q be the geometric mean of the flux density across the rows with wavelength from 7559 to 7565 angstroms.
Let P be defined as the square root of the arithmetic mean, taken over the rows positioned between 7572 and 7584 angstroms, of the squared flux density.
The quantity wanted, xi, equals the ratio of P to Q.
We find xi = 1.01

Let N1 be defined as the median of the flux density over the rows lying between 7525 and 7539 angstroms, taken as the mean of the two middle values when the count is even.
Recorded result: 1.07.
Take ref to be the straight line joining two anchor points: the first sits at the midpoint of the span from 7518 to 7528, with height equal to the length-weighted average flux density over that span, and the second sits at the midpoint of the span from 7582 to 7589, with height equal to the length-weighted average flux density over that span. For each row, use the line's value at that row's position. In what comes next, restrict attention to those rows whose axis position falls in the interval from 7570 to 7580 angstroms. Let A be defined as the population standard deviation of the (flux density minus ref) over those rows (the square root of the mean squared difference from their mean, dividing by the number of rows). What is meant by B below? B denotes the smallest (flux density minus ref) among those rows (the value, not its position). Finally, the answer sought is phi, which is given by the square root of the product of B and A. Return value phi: 0.018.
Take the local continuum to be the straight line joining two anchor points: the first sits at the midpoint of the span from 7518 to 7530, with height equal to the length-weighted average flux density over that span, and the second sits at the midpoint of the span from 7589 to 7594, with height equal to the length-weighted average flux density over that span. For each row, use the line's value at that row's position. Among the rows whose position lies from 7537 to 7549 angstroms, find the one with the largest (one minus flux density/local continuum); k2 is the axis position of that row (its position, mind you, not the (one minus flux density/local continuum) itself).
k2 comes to 7548.17 angstroms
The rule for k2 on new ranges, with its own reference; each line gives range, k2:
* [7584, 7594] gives 7590.00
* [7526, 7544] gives 7527.34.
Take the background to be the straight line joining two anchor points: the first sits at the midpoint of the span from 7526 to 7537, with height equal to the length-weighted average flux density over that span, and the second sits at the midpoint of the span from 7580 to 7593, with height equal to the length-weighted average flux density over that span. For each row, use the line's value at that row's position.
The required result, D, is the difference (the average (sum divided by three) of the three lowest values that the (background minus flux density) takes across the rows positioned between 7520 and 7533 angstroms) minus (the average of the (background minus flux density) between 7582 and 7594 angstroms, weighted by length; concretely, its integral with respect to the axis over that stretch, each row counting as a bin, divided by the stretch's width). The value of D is -0.01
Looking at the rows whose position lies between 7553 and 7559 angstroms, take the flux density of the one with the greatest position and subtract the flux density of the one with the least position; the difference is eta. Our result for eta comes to 0.02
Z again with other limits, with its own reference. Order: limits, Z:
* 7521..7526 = 0.020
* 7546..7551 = 0.017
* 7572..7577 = -0.016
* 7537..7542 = -0.003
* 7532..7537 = -0.005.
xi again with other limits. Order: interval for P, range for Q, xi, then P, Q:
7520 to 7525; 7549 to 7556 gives 0.99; 1.02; 1.03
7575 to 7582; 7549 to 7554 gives 1.03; 1.06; 1.02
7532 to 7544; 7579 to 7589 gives 1.04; 1.07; 1.03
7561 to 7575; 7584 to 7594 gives 1.05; 1.06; 1.01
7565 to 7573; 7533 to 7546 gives 0.98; 1.05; 1.07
